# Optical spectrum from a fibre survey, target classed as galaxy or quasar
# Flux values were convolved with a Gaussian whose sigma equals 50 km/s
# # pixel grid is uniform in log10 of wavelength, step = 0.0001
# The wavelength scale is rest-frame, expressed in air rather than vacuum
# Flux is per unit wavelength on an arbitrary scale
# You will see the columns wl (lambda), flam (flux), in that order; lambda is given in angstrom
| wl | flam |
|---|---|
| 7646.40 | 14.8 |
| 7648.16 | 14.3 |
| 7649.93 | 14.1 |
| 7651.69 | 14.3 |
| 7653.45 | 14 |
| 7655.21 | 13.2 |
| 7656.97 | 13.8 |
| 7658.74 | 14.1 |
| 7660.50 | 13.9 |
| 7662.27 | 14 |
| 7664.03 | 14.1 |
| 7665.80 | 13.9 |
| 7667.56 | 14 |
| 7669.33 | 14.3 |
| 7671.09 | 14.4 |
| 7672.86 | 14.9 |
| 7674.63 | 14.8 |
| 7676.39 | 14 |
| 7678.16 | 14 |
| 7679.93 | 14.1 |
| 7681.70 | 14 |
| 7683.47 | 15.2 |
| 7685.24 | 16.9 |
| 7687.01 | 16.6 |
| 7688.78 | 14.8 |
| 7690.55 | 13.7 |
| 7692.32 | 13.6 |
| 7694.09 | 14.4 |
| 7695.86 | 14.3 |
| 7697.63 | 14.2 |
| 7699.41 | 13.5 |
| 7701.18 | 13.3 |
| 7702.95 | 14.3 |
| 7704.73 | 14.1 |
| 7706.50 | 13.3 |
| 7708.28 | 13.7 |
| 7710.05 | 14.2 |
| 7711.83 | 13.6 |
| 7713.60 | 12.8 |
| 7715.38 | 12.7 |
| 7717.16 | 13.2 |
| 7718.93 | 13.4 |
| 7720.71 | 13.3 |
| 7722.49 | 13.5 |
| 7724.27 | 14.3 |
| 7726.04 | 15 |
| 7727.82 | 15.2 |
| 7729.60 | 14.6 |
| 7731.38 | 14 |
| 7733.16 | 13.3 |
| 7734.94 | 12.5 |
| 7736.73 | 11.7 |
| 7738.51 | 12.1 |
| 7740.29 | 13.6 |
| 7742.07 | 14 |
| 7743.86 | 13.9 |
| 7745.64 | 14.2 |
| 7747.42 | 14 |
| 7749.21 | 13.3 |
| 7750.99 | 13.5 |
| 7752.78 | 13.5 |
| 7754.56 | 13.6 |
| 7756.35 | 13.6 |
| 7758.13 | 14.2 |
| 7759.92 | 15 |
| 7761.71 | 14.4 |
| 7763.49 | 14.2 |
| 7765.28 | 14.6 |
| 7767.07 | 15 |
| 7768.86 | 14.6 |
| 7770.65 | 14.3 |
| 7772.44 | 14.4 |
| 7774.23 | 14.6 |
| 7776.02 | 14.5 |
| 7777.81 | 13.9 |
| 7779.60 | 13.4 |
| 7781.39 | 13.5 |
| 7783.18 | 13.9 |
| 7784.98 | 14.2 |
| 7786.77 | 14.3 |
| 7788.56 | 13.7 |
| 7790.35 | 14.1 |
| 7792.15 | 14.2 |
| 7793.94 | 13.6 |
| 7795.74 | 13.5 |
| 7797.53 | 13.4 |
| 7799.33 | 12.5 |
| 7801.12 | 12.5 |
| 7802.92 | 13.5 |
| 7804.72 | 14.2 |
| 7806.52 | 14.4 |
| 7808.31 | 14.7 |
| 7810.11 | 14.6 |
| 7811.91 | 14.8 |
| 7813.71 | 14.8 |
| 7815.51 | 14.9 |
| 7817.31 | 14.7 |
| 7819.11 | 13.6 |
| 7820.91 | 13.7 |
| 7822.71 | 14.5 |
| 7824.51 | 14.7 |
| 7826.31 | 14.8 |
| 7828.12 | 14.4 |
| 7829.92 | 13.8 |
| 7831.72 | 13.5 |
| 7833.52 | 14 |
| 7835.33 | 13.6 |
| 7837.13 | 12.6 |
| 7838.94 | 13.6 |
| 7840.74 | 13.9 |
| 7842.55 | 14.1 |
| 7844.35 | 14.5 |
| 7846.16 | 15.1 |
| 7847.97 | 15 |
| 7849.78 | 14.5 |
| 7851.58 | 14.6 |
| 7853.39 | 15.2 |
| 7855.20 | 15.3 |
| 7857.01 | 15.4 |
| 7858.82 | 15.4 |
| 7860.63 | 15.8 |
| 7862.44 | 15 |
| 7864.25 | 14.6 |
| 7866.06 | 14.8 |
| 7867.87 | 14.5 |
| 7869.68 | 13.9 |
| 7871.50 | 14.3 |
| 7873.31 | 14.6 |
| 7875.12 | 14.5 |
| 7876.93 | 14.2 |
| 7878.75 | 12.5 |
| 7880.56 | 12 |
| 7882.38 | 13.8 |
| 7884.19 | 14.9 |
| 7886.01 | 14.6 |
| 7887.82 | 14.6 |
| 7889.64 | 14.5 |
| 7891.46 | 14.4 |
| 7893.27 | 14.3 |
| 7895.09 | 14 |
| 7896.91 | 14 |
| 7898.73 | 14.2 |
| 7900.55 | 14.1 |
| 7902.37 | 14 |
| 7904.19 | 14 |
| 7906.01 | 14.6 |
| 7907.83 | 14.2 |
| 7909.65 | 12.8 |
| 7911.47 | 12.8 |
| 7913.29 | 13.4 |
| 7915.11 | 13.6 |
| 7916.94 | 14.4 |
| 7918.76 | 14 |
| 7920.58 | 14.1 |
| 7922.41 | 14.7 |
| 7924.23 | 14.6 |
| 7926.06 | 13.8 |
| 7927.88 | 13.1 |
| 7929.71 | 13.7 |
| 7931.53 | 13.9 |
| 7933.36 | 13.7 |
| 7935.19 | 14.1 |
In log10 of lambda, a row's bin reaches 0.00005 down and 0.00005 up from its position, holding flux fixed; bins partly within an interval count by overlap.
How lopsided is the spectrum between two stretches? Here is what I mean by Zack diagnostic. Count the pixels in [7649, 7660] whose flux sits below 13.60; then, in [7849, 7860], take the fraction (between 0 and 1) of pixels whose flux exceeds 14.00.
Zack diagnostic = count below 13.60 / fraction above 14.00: 1.0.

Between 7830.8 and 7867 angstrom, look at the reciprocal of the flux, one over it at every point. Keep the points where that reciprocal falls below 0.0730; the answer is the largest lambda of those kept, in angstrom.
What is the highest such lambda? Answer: 7866.06 angstrom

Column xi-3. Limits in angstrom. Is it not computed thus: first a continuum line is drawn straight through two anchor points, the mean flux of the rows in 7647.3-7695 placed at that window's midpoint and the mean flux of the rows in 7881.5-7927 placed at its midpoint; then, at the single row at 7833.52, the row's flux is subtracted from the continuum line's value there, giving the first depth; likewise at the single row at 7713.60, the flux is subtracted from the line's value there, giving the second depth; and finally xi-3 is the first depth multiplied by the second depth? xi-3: 0.26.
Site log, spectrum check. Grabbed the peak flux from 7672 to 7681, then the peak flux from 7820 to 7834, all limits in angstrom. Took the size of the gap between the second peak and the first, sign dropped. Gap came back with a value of 0.10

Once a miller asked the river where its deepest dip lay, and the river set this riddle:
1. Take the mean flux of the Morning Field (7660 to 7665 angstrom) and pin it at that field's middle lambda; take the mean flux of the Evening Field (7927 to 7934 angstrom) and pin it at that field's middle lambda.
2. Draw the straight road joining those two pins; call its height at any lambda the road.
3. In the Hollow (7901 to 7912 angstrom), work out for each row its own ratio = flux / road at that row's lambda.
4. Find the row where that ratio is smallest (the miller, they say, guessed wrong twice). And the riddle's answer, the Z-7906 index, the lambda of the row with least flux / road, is 7909.65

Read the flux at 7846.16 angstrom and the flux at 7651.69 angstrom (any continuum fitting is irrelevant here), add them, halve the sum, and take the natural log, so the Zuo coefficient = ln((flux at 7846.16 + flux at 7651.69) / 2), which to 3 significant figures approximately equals 2.69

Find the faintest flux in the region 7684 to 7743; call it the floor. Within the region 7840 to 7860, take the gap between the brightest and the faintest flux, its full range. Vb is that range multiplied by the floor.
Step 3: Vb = 18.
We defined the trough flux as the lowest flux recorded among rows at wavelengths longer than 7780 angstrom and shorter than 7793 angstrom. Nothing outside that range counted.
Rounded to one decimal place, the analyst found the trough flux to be 13.5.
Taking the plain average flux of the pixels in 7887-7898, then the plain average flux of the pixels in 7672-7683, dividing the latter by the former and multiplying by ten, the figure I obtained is 10.0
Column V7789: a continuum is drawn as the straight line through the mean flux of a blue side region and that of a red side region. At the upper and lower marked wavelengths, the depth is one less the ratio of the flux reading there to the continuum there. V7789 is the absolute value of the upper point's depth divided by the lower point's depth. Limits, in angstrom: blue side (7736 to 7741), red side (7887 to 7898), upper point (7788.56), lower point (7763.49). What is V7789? 0.4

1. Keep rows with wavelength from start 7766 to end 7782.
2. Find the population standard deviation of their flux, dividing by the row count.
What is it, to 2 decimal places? 0.51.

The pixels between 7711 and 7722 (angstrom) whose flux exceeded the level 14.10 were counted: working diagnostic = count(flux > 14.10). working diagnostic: 0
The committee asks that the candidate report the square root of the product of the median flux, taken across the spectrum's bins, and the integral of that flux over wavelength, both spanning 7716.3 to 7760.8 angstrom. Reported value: 91.1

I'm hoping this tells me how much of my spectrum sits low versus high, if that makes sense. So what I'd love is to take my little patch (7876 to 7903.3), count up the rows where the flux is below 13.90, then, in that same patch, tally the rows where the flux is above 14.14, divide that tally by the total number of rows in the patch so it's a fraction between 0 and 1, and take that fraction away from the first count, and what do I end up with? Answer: 2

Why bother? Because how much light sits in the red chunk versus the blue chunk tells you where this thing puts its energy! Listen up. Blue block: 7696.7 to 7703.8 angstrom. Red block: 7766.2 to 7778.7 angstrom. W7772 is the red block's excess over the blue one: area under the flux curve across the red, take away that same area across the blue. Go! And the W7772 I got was 83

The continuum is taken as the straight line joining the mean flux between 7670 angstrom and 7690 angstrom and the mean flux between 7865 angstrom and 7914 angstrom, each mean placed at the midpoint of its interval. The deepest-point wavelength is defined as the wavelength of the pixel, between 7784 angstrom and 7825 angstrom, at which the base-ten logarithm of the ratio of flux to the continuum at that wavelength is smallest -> 7799.33 angstrom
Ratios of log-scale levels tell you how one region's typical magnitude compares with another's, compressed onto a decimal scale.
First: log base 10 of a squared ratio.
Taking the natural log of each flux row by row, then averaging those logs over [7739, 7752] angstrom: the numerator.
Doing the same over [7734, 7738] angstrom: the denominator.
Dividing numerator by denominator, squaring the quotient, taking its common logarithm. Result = 0.044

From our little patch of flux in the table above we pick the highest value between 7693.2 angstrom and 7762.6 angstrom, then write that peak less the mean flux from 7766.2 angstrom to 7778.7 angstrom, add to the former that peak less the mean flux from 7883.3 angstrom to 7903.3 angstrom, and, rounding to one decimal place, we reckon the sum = 1.6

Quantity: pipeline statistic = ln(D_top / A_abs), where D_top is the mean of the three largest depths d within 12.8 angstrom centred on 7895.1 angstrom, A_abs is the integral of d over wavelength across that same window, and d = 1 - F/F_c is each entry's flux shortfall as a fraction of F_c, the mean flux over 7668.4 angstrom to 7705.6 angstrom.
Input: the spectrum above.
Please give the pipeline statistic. -1.97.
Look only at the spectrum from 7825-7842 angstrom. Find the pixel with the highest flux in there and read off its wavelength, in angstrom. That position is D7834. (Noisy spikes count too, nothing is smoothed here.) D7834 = 7826.31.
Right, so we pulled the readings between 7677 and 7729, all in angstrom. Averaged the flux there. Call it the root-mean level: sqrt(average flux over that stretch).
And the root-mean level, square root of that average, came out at 3.76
